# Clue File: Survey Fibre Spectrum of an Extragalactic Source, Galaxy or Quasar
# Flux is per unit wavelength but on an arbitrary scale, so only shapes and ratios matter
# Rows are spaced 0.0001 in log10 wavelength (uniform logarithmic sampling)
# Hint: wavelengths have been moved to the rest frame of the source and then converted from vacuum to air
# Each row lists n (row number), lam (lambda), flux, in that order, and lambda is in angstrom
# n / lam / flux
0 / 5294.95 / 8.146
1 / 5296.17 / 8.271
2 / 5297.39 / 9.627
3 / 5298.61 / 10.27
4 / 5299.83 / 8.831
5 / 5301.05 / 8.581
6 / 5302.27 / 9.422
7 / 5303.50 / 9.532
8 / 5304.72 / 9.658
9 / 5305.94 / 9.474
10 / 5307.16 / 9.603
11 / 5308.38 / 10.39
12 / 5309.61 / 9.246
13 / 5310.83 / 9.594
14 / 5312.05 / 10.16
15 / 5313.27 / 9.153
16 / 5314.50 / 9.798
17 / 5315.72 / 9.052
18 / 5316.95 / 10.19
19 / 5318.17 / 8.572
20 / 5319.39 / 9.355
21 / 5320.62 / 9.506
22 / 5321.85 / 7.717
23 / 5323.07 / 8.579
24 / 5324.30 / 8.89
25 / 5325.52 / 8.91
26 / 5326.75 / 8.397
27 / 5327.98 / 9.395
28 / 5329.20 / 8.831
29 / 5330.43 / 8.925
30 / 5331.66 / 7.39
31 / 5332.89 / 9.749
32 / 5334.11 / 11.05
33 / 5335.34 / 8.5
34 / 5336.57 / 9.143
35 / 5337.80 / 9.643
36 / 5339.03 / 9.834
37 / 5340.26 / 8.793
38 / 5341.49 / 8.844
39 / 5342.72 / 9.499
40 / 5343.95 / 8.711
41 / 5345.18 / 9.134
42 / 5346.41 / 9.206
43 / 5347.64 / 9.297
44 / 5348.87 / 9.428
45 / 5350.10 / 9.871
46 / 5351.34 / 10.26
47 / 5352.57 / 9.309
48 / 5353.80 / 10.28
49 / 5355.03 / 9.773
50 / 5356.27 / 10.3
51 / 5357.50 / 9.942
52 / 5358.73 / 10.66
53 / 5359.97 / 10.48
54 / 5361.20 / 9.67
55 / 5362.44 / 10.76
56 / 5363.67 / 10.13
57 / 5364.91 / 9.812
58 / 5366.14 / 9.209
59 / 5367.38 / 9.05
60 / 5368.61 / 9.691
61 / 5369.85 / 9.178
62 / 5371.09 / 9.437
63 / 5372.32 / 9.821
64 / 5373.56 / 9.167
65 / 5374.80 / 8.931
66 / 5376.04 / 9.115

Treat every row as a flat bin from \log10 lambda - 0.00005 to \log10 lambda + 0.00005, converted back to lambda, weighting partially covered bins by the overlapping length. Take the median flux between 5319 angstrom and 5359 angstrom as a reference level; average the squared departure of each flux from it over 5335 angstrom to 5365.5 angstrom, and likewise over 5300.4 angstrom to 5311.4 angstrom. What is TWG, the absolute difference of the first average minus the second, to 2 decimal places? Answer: 0.25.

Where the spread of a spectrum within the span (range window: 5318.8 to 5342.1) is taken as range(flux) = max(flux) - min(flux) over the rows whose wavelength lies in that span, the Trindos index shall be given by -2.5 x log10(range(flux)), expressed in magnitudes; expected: -1.4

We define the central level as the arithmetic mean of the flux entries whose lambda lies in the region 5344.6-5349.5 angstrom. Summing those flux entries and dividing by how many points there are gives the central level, 9.3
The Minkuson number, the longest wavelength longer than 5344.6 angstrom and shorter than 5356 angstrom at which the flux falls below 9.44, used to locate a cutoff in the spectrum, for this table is 5352.57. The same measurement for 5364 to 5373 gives 5371.09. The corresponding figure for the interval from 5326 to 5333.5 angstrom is 5331.66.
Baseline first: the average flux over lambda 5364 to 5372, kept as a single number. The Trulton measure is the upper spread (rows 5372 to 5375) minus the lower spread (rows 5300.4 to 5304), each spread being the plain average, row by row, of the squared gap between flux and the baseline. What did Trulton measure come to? -0.1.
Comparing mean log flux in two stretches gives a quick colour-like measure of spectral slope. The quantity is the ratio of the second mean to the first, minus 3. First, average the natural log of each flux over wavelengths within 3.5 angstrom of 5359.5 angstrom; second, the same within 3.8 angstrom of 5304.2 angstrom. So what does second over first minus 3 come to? -2.04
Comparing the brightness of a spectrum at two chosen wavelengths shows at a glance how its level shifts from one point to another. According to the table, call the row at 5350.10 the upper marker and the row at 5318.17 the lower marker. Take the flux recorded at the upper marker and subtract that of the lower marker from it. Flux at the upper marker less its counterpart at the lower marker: 1.3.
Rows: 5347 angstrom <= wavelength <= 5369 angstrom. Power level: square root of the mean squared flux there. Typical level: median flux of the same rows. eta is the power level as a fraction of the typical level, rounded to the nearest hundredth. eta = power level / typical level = 1.01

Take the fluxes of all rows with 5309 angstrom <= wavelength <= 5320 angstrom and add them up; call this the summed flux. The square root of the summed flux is 9.23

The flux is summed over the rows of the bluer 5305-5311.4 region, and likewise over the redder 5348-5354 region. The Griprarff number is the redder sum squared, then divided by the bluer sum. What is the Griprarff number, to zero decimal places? 50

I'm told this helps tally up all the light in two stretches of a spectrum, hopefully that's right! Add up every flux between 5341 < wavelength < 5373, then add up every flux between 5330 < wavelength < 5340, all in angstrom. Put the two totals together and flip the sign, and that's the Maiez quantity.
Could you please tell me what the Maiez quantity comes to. -326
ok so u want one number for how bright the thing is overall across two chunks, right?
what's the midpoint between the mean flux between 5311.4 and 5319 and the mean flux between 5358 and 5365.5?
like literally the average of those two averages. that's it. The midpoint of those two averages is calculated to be 9.87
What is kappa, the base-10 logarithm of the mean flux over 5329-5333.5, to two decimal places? 0.94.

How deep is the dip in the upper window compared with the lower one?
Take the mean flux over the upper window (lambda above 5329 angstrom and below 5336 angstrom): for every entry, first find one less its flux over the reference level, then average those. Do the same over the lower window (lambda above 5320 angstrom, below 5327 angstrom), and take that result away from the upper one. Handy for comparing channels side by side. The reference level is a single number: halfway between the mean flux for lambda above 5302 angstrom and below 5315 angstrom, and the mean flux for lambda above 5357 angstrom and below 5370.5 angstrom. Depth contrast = -0.042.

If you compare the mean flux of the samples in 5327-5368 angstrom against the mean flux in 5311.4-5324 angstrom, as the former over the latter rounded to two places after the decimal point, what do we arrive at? 1.04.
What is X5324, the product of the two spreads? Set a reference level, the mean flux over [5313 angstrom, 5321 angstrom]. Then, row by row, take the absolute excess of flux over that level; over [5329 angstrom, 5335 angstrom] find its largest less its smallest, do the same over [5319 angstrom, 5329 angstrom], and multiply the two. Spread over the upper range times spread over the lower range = 2.6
